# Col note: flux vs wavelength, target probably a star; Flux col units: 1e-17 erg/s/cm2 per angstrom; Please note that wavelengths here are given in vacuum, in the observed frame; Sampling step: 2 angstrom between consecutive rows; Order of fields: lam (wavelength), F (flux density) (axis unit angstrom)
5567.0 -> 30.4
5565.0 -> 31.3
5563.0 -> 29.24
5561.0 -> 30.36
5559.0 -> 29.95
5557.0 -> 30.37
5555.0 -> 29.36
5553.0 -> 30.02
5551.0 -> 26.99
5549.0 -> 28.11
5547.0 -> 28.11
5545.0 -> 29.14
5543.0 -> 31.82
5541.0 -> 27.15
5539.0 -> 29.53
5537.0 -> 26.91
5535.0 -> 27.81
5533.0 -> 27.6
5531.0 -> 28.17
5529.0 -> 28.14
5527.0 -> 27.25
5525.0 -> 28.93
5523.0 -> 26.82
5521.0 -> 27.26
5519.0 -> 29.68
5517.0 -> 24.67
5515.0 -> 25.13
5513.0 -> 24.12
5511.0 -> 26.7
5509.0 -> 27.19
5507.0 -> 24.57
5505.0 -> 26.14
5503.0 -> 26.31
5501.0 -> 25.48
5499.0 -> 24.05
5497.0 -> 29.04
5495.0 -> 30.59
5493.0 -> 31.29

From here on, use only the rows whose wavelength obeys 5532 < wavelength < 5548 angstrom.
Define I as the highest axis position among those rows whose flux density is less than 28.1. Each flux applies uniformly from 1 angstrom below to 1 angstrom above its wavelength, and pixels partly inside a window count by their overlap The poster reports 5541.0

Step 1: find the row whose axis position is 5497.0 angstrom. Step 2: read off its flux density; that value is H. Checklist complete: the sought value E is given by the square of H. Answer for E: 843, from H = 29.04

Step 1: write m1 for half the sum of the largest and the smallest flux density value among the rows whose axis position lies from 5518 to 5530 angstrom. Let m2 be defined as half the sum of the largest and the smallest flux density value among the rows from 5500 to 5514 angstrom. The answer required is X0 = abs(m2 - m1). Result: 2.6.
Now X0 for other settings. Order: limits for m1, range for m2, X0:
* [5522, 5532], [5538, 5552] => 1.5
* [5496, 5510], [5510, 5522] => 0.4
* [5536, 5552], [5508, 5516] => 3.7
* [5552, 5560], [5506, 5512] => 4.0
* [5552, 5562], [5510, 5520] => 3.0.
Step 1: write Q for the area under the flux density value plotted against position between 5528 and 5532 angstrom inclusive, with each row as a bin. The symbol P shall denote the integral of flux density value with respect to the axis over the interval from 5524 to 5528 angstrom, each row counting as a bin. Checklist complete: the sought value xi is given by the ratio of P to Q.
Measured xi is 1.00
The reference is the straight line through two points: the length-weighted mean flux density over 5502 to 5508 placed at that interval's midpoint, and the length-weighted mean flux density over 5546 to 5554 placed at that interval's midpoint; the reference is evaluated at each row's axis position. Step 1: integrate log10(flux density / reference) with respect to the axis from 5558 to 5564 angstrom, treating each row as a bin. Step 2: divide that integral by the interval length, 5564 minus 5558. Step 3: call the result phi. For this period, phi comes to 0.013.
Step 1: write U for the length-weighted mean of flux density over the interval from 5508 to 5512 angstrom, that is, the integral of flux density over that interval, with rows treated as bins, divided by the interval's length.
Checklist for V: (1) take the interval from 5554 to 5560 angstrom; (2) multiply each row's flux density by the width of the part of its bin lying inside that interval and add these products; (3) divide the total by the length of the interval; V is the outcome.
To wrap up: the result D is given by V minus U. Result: 3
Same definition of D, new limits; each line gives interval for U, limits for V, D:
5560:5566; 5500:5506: -4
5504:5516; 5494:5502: 2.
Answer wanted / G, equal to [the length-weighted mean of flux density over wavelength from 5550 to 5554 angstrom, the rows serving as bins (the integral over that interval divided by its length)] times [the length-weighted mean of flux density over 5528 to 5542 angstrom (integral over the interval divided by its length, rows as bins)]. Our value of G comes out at 795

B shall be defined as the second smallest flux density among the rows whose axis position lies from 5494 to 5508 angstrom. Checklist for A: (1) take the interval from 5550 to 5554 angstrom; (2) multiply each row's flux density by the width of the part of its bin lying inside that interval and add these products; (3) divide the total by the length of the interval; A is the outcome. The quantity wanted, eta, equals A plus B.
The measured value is 53.1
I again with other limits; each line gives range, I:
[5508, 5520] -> 5517.0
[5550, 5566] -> 5551.0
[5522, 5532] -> 5527.0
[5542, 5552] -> 5551.0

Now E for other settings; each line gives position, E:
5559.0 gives 897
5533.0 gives 762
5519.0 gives 881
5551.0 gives 728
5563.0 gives 855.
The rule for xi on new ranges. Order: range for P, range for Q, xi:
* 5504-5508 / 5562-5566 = 0.84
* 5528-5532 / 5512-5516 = 1.14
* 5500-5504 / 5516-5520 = 0.95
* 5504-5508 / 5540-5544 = 0.86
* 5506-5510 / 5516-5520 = 0.95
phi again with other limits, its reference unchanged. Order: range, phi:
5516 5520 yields 0.010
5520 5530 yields 0.013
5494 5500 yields 0.042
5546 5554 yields 0.000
